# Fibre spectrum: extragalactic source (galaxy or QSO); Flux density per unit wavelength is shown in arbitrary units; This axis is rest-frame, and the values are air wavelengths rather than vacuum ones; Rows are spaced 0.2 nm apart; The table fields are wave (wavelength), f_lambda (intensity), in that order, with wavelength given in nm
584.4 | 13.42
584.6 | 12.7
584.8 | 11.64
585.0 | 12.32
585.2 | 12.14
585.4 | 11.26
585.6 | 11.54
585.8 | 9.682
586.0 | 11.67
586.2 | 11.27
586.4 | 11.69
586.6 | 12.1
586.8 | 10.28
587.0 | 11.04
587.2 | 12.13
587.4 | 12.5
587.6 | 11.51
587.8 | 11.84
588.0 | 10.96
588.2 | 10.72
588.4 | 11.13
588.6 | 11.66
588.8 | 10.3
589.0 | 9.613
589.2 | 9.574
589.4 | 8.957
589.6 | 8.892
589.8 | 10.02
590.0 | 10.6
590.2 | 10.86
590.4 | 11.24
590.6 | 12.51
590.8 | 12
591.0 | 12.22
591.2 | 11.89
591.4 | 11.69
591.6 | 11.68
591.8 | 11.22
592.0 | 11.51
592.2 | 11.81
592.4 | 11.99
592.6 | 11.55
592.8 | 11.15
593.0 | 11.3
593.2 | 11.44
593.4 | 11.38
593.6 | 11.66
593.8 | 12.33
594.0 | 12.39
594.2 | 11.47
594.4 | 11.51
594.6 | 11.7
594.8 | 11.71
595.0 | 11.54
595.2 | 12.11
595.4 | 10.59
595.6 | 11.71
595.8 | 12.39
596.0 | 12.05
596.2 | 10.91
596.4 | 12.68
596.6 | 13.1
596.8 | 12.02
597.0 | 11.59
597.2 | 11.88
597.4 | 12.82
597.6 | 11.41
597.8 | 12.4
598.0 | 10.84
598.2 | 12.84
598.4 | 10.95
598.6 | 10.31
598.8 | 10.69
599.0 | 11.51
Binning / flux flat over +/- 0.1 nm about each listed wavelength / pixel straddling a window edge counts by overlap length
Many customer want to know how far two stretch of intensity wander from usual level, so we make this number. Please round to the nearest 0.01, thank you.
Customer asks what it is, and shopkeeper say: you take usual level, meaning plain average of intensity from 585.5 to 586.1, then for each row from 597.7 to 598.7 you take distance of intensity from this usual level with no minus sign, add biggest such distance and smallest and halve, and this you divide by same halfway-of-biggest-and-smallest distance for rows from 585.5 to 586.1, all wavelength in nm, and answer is 1.02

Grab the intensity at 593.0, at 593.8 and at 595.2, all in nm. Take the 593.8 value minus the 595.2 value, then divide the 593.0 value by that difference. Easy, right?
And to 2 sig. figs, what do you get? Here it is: 51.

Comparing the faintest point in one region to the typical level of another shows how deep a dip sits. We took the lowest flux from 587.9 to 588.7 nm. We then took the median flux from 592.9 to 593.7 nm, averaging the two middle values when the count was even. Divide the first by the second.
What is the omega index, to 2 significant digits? 0.94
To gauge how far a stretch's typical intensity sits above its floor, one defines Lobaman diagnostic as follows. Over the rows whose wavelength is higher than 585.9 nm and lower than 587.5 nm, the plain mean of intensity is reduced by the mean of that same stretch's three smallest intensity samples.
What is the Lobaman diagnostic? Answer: 0.72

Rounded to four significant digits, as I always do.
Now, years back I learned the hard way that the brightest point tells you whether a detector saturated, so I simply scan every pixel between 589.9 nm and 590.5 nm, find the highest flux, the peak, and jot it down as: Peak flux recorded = 11.24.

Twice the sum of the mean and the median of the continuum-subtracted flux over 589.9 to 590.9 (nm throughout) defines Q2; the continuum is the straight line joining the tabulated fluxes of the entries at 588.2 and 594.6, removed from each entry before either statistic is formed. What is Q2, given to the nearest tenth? 1.1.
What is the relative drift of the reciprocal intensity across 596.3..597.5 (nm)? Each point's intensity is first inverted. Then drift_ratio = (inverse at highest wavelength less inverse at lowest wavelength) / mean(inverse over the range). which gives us -0.011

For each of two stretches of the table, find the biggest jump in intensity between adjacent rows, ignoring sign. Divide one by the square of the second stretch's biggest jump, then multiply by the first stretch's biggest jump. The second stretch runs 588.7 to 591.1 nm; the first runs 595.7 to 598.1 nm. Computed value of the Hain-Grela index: 1.10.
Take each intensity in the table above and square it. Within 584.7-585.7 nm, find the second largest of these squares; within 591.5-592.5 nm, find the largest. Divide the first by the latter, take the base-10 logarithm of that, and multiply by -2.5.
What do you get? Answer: -0.03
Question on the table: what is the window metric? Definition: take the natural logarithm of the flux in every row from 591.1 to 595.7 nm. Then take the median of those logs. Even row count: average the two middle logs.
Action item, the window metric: 2.46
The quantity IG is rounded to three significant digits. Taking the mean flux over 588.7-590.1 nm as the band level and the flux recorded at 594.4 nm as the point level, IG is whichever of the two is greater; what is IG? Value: 11.5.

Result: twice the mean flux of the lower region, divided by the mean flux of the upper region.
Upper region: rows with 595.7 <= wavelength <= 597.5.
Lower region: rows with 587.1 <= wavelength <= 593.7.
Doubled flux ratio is 1.84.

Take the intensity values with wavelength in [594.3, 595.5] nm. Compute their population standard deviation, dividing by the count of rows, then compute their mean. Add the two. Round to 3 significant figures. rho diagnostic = 12.0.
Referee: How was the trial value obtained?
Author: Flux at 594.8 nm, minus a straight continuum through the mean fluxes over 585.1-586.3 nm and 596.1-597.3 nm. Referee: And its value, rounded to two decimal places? -0.19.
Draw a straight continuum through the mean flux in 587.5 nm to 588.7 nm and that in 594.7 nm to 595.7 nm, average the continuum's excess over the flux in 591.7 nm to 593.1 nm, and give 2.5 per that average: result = -40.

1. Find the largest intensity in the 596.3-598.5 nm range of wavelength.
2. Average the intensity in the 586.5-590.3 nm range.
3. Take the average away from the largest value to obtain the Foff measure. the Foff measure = 2.3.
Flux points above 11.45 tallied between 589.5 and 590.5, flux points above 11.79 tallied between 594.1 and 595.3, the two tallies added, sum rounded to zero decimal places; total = 1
